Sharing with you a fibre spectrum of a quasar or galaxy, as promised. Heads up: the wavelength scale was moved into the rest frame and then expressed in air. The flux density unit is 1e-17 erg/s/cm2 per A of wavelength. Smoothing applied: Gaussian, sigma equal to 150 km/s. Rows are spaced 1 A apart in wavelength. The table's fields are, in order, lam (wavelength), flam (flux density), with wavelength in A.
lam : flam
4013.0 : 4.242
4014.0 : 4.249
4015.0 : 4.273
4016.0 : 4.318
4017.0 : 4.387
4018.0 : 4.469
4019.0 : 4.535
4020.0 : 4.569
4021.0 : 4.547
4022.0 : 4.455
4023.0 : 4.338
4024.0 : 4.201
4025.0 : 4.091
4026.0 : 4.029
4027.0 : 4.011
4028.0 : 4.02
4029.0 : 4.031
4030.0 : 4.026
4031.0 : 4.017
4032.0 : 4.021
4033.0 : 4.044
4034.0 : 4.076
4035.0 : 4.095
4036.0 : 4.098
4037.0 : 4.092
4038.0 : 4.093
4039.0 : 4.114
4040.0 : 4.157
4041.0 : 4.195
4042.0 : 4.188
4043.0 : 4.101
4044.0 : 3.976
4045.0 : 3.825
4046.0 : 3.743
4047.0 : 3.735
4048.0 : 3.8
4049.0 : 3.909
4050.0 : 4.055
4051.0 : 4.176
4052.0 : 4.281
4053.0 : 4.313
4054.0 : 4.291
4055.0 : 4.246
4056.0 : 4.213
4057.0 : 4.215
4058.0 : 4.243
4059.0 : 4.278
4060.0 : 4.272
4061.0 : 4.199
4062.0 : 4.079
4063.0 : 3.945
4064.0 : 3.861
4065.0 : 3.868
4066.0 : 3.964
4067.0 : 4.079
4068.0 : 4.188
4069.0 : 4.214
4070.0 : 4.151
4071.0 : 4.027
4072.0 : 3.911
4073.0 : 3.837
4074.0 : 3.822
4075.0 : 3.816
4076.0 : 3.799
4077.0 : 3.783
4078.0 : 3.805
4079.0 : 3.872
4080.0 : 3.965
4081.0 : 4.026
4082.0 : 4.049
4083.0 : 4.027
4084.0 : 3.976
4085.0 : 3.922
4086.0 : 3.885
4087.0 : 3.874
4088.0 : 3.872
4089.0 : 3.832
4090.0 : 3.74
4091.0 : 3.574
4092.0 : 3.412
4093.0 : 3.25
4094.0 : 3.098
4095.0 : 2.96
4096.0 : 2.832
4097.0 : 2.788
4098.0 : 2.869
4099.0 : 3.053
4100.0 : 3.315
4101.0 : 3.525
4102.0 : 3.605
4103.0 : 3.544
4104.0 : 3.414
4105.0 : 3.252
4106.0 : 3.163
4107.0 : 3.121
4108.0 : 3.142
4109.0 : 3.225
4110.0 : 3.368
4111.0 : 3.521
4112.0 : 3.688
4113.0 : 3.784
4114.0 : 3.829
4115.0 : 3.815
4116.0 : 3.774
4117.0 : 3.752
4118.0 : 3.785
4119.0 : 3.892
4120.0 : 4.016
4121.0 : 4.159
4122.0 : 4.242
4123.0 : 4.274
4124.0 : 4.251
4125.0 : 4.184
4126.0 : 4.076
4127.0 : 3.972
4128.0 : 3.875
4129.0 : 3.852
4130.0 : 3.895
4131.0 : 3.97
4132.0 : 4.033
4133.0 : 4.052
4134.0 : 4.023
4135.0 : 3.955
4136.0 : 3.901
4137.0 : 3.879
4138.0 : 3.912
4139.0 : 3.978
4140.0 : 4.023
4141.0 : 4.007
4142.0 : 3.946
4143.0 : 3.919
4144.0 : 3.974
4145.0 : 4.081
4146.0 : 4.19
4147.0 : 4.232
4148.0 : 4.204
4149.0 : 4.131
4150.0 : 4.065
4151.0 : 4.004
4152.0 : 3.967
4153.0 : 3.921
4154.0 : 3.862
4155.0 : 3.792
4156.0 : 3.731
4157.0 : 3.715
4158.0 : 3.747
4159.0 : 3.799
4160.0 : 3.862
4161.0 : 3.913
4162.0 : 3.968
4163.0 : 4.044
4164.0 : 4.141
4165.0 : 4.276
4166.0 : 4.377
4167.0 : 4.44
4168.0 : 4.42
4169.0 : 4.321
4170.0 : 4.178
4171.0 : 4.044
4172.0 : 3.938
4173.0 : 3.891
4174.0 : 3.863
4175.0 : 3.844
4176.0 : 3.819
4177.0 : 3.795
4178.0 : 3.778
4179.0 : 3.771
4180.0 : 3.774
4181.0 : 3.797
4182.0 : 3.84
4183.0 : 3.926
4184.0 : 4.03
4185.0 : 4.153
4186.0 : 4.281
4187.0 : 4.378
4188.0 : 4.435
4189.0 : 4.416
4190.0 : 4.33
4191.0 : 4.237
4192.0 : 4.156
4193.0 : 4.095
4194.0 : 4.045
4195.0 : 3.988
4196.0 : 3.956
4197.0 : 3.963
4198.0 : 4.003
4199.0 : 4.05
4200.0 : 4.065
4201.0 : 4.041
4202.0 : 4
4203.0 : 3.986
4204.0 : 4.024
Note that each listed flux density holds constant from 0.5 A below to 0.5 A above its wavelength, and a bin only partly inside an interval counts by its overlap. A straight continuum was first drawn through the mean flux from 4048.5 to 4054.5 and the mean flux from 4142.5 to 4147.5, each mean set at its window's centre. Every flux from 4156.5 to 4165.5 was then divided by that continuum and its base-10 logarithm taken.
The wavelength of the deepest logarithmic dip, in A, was 4157.0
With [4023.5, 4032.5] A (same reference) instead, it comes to 4027.0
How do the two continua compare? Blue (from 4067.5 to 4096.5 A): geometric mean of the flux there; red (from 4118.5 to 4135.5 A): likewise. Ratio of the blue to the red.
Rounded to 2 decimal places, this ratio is 0.93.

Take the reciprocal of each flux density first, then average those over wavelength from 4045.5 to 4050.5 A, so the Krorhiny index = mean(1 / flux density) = 0.260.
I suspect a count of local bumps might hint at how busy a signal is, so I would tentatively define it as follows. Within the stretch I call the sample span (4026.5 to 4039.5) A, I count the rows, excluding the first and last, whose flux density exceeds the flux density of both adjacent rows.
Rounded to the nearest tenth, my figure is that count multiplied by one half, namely 1.0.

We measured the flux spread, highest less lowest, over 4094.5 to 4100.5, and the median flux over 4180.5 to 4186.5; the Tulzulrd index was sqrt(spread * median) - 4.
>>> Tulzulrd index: -2.55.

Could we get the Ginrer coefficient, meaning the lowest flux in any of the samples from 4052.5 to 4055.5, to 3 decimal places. 4.246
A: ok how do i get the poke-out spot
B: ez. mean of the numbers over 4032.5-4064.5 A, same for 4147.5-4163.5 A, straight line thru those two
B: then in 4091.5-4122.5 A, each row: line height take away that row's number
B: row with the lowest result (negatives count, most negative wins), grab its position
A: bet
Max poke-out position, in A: 4122.0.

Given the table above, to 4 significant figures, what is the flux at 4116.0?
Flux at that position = 3.774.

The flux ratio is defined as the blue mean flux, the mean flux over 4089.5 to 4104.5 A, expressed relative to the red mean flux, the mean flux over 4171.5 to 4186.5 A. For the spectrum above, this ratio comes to 0.84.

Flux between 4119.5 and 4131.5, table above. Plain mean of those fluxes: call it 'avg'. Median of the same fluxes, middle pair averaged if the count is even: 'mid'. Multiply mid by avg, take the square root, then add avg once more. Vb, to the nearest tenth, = 8.1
